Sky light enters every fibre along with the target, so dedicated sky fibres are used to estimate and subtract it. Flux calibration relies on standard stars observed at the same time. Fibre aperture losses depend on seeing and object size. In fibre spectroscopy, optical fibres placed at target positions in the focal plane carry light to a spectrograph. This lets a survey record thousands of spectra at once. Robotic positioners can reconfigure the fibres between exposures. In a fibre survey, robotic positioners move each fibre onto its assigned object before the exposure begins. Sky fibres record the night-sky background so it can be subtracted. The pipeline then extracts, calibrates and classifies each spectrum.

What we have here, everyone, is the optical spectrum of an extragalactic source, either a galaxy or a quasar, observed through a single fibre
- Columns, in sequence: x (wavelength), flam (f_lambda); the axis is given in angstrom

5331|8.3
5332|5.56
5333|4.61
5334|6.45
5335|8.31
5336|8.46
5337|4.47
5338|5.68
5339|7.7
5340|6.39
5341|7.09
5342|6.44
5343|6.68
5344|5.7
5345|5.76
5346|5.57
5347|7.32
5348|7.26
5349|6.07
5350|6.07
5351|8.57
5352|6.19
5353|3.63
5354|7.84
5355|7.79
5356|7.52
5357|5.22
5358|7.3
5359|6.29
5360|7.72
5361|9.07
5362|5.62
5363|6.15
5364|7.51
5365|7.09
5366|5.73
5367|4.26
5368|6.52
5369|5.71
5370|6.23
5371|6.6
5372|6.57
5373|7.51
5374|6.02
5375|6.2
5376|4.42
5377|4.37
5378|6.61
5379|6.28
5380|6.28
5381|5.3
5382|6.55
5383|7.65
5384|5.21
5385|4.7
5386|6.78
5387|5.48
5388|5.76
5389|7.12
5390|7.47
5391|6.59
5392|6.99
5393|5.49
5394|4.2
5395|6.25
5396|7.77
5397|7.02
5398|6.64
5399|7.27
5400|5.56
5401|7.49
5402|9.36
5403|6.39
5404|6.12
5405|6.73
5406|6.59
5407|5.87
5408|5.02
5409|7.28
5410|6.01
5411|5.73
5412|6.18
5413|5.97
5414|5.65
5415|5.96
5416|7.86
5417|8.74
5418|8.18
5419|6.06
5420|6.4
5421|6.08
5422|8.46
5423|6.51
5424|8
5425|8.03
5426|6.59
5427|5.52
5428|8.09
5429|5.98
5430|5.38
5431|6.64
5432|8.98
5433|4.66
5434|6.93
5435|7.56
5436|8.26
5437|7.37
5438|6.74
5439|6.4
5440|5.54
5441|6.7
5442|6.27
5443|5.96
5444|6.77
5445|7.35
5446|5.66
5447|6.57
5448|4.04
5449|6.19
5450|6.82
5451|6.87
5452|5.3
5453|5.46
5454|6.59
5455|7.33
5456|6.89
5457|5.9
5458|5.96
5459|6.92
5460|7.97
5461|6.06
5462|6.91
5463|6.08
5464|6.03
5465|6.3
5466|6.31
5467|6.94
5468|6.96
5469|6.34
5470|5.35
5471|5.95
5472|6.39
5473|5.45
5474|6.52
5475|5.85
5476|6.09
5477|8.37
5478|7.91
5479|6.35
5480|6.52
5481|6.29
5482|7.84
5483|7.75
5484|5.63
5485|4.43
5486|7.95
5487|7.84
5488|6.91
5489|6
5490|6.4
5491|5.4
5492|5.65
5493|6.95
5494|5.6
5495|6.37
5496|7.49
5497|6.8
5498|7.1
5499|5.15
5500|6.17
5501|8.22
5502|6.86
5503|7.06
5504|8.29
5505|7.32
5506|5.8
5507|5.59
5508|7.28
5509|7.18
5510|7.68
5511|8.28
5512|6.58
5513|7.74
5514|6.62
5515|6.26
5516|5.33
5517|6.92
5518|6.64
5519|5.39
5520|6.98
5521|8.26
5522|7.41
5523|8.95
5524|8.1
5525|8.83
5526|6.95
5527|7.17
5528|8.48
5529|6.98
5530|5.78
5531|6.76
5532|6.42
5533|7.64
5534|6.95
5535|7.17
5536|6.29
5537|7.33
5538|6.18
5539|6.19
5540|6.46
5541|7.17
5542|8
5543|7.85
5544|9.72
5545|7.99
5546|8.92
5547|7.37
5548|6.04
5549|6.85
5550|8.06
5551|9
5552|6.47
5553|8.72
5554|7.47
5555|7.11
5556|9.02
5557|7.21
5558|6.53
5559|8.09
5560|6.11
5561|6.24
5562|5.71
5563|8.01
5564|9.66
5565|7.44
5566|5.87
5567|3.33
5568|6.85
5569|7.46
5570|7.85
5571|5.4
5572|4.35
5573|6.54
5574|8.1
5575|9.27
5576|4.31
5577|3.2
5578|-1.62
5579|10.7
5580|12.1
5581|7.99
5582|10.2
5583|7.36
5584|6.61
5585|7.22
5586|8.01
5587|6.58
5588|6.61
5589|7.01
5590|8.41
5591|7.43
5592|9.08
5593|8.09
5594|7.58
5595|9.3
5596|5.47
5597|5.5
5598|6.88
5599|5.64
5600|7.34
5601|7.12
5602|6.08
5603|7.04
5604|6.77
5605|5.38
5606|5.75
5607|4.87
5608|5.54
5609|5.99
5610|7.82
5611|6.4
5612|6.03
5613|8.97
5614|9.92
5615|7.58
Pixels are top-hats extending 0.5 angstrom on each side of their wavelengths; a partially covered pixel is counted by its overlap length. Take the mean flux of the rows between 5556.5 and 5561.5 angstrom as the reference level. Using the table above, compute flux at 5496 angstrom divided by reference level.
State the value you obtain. 1.10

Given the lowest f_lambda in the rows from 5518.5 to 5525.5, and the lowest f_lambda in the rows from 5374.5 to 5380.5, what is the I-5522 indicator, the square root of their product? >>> 4.9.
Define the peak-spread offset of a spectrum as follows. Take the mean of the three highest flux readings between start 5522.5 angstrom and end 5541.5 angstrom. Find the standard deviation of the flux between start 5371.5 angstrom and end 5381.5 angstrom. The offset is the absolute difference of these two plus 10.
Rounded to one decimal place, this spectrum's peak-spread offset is 17.8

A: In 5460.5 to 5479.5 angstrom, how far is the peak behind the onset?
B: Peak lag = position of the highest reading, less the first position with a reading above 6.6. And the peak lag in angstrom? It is 15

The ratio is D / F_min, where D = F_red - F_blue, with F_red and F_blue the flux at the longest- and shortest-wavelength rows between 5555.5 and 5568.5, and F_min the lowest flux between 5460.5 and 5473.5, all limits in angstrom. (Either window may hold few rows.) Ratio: -0.4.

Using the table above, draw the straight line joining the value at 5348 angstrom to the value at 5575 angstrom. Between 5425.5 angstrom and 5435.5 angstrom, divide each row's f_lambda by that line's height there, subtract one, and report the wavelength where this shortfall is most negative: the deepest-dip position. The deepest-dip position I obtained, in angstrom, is 5433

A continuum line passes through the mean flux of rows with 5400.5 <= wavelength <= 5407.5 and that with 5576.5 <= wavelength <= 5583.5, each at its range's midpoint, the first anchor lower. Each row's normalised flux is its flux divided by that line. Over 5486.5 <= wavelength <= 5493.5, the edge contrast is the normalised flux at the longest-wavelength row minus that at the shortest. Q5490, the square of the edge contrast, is 0.02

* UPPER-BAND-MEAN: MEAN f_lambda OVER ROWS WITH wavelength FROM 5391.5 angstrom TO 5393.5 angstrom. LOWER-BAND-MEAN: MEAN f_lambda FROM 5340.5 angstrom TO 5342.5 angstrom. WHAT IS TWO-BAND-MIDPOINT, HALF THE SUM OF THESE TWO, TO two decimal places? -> 6.50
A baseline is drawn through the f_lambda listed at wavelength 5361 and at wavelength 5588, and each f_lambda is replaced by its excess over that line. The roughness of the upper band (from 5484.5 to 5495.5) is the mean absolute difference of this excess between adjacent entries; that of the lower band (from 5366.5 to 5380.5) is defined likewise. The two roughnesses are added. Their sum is 1.9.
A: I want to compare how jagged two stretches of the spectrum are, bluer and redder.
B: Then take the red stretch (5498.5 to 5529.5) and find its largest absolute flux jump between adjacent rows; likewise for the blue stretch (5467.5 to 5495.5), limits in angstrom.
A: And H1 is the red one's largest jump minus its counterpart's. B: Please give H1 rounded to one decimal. -1.5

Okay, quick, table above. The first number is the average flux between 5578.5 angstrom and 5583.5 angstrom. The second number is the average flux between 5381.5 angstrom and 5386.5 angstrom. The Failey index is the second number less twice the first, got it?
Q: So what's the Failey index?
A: -13.2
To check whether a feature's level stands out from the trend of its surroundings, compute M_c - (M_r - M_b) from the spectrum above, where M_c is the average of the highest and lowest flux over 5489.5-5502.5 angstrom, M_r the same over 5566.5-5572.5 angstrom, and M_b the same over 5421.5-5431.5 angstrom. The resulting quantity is 8.0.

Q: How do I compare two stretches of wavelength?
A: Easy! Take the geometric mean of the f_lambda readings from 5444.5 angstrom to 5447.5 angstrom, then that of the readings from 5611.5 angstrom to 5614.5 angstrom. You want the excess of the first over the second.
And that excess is -1.64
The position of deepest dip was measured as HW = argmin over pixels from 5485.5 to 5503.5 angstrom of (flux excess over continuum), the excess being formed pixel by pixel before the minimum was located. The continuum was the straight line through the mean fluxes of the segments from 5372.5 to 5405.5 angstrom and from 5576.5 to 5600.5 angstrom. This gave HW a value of 5499 angstrom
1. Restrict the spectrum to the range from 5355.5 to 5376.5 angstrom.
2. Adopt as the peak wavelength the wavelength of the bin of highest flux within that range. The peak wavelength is 5361 angstrom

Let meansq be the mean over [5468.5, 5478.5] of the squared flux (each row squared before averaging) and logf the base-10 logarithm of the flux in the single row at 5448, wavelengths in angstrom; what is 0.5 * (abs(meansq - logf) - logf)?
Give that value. 20.5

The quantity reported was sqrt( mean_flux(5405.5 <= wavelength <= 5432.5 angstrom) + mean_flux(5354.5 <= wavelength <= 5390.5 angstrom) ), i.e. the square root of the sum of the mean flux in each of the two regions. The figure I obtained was 3.62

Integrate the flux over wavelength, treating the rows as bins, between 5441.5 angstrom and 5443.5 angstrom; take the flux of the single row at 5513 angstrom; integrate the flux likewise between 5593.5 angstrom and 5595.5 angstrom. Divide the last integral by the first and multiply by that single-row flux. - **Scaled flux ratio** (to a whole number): 11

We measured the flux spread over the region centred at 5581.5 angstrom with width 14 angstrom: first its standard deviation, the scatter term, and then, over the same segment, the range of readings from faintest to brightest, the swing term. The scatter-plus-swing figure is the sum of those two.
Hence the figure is 17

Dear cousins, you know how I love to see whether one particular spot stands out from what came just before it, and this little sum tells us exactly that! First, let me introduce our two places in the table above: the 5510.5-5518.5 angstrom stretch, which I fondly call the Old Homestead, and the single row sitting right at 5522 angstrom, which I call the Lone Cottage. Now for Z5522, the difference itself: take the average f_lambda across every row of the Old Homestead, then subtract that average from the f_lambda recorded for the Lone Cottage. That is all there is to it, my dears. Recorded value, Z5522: 0.6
